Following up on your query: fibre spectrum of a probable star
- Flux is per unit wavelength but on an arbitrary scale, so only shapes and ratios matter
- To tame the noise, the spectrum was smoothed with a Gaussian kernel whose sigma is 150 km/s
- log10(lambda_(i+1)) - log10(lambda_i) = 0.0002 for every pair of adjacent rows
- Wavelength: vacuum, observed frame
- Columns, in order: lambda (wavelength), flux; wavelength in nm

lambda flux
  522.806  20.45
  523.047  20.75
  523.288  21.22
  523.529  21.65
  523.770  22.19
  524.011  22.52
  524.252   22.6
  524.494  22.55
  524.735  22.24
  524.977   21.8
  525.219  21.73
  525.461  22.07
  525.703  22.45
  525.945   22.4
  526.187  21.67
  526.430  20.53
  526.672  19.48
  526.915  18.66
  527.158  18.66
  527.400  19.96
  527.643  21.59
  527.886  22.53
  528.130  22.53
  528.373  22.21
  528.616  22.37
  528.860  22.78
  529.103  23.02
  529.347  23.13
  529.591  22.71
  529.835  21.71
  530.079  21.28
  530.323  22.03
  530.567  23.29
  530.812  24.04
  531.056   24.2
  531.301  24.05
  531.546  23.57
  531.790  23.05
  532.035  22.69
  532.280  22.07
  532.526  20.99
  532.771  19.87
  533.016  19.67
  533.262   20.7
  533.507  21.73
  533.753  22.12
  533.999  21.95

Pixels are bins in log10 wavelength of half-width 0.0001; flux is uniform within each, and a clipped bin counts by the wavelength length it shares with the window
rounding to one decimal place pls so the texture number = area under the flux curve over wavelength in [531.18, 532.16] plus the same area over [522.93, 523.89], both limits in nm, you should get 43.5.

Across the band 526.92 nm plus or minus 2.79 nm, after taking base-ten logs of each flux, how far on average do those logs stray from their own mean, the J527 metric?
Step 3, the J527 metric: 0.021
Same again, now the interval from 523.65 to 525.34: 0.005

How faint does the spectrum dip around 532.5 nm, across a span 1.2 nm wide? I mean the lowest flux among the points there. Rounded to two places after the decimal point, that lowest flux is 19.67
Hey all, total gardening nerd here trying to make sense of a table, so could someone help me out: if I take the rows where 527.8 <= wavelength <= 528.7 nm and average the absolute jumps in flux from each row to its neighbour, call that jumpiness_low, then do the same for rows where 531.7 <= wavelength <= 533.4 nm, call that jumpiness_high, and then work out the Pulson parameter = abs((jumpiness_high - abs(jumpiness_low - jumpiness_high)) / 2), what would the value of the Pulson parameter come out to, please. 0.080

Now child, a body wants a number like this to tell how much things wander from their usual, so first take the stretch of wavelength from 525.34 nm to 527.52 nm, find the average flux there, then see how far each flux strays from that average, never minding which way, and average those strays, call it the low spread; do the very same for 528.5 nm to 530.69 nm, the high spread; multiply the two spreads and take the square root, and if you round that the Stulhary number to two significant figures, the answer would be 0.86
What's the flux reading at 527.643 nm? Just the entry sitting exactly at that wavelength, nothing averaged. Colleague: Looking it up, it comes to 21.59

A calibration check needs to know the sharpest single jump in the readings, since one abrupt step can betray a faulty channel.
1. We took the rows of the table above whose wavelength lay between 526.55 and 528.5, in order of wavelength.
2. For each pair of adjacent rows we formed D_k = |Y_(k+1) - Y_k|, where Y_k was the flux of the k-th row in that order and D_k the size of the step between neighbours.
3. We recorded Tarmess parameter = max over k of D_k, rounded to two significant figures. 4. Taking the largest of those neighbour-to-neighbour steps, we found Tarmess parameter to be 1.6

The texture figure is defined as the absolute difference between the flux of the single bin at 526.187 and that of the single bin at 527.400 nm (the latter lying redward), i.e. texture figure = 1.7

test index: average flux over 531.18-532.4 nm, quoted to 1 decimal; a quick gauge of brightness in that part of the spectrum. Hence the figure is 23.1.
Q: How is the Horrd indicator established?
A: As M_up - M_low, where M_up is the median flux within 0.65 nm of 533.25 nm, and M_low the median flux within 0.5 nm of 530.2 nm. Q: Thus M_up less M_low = -1.2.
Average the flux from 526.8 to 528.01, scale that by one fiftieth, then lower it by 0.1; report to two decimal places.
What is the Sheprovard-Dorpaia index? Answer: 0.31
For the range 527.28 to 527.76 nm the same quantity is 0.32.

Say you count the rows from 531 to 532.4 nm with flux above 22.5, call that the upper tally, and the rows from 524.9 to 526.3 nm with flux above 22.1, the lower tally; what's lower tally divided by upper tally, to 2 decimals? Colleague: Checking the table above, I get 0.40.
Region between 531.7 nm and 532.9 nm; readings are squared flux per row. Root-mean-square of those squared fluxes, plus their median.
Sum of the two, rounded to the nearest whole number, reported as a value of 963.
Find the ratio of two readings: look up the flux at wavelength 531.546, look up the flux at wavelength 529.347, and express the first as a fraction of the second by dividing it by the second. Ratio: 1.02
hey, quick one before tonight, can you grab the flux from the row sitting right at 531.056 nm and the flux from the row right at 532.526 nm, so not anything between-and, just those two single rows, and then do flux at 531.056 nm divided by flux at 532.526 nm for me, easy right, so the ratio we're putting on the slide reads 1.15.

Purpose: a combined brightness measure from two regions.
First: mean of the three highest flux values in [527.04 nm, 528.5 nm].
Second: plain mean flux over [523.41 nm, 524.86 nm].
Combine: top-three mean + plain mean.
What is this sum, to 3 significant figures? 44.7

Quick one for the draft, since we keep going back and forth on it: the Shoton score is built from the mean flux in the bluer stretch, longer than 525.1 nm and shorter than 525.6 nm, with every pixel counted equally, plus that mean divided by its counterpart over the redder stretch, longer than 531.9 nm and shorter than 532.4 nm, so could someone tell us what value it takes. 22.9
